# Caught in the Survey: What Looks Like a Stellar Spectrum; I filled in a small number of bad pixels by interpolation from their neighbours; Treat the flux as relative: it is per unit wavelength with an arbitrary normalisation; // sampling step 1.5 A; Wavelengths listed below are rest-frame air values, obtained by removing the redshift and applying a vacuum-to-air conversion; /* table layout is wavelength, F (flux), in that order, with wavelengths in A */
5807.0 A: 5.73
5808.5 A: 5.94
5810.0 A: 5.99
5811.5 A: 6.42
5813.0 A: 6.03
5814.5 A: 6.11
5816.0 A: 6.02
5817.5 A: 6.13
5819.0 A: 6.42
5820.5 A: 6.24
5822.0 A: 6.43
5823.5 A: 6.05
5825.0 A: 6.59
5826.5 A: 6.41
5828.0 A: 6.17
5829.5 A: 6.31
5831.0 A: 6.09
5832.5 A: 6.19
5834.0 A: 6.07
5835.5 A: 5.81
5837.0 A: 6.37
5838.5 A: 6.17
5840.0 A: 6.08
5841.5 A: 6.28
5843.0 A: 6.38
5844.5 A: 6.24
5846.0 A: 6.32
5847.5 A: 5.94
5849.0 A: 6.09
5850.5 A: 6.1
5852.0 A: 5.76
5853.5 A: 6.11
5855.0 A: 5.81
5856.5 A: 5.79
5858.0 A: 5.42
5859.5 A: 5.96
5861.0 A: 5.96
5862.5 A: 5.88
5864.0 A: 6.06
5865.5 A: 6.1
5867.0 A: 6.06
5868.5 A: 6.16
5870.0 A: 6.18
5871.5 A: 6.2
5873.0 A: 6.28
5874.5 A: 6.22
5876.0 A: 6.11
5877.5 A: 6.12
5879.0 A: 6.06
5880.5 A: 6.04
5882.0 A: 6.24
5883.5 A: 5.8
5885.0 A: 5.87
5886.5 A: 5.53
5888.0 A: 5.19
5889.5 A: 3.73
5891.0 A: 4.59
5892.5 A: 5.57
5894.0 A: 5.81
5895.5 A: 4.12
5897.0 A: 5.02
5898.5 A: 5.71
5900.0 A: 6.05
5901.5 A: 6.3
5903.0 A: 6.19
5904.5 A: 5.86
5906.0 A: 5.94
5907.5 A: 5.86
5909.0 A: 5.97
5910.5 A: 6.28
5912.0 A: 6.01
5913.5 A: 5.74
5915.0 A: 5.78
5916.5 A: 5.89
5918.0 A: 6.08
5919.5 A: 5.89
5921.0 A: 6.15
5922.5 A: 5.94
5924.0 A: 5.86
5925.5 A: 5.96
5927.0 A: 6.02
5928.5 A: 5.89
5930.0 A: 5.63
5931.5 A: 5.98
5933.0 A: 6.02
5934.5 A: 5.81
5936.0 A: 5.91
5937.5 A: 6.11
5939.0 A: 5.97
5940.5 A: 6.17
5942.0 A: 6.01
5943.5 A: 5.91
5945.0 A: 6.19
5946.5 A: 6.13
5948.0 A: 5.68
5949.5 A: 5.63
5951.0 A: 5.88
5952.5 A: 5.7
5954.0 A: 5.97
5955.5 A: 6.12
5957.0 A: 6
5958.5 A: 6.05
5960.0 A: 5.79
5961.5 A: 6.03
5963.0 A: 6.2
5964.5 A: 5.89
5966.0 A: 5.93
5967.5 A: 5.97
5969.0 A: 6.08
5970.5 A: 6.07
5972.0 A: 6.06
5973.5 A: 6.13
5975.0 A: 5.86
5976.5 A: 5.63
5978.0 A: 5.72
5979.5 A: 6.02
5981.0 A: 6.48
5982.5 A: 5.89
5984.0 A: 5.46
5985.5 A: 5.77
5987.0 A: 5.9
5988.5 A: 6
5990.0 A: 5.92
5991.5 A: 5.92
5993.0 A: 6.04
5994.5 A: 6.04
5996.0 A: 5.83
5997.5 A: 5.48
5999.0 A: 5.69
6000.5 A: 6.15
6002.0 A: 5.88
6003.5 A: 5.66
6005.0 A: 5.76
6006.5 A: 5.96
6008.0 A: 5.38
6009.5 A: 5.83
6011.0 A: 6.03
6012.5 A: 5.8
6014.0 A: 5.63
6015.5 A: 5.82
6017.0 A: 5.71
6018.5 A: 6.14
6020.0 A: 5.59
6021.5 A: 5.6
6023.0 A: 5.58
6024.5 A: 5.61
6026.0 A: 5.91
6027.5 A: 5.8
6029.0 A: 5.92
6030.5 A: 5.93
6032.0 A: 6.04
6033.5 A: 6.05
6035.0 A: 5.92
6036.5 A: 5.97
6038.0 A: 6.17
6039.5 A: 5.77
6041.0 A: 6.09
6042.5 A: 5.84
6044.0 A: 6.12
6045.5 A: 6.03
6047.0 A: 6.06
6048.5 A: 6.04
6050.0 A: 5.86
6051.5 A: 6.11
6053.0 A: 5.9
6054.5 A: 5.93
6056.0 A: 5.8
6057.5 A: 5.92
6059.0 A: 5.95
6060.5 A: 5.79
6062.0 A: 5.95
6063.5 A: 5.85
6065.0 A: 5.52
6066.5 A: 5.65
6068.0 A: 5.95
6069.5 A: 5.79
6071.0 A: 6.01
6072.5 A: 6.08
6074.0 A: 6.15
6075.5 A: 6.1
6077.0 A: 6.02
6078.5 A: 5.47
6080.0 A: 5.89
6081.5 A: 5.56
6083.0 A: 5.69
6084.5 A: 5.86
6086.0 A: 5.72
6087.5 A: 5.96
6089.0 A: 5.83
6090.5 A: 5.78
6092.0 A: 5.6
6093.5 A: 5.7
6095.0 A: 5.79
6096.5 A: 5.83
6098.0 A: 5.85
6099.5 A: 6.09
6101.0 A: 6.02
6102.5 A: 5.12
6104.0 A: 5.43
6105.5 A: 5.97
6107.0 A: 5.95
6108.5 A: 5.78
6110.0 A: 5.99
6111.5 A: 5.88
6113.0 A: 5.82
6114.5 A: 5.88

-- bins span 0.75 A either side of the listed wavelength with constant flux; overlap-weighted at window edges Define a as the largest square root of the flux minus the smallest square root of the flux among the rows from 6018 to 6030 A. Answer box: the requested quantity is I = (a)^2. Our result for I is 0.013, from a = 0.116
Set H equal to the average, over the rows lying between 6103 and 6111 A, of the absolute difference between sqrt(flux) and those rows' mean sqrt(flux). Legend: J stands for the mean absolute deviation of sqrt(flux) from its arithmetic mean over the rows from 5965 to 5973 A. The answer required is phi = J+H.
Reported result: 0.048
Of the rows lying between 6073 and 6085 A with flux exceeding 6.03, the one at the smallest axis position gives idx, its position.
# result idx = 6074.0 A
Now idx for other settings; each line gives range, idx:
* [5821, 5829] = 5822.0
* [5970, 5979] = 5970.5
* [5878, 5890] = 5879.0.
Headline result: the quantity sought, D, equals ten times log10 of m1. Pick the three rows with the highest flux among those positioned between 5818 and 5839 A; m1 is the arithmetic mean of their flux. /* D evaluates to 8.12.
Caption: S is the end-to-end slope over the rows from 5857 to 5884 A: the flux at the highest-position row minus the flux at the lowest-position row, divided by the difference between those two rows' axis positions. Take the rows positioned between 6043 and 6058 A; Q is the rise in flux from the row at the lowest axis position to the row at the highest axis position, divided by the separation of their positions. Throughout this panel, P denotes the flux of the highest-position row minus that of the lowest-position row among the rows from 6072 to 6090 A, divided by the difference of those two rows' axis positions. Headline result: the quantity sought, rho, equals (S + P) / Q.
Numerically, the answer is 0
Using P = -0.015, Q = -0.015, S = 0.015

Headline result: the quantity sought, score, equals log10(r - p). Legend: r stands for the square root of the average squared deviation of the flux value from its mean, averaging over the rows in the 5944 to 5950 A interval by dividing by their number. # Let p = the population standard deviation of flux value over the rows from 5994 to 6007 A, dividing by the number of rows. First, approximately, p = 0.19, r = 0.25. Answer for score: -1.2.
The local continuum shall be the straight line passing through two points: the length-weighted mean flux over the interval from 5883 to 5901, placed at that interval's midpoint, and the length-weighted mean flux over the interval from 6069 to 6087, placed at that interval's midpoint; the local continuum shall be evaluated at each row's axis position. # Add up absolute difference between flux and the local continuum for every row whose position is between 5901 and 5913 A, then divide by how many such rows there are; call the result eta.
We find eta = 0.75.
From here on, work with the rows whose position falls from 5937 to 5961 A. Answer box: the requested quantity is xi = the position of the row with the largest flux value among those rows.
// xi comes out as 5945.0 A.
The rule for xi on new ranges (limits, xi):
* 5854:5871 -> 5870.0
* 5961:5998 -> 5981.0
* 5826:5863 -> 5826.5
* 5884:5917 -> 5901.5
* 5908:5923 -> 5910.5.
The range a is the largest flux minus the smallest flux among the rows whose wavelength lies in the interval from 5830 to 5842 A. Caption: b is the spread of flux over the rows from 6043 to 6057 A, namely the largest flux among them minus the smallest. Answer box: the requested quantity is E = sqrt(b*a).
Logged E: 0.42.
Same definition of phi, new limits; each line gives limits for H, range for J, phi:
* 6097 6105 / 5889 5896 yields 0.240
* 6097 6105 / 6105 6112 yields 0.086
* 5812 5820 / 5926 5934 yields 0.047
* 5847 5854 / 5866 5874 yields 0.035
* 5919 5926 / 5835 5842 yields 0.047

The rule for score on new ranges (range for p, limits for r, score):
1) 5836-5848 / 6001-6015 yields -1.4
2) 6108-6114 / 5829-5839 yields -1.0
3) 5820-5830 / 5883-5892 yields -0.2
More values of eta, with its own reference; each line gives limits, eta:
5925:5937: 0.52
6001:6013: 0.22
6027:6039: 0.26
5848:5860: 0.75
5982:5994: 0.32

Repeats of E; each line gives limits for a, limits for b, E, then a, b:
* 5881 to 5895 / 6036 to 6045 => 1.00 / 2.51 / 0.4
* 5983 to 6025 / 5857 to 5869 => 0.75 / 0.77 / 0.7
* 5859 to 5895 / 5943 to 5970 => 1.21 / 2.55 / 0.6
